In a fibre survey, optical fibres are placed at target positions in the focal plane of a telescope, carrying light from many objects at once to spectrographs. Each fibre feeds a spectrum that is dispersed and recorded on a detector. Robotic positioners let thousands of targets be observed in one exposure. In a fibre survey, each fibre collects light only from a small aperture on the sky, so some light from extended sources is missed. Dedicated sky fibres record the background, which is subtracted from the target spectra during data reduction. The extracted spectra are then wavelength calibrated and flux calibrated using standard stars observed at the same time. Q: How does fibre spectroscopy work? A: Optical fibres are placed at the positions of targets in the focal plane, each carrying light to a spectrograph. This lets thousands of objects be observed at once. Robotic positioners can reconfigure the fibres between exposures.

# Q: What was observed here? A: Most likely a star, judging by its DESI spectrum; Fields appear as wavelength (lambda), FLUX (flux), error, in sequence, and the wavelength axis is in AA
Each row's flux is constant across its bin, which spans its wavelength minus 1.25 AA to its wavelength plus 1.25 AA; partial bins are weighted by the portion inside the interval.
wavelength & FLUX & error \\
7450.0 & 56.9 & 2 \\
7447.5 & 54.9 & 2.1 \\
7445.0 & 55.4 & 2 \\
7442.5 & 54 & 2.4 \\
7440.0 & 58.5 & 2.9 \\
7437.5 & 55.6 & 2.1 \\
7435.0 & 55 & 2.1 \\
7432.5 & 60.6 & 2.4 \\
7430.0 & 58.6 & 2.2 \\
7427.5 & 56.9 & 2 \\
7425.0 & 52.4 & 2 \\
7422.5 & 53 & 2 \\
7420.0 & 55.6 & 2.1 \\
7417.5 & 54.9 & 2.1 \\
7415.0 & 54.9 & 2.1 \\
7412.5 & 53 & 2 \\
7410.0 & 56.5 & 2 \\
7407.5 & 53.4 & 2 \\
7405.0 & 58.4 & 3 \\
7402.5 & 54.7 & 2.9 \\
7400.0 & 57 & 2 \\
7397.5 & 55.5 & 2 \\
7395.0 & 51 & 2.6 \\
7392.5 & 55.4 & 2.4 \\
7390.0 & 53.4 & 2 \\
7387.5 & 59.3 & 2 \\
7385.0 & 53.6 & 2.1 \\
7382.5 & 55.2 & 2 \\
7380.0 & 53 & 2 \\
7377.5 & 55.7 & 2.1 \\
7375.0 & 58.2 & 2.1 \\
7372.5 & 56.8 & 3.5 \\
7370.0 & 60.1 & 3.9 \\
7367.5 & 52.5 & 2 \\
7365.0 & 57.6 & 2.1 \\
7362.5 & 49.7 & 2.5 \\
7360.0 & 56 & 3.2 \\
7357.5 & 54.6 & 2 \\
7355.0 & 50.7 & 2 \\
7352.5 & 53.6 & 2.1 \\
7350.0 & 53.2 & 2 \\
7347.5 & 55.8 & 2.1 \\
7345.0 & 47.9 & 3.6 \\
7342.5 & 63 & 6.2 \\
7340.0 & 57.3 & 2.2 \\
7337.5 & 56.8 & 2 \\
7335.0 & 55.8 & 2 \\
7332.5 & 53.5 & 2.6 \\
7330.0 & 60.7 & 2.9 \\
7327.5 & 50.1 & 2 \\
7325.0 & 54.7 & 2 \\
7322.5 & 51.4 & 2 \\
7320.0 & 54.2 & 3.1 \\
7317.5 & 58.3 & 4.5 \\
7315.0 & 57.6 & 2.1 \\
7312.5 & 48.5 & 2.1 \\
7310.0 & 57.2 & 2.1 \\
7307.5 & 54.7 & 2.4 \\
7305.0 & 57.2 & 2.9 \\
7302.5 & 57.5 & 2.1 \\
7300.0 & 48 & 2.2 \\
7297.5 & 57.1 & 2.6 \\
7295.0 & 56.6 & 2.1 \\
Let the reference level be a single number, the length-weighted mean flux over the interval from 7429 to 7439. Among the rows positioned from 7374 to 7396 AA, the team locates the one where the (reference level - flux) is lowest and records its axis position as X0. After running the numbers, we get 7387.5 AA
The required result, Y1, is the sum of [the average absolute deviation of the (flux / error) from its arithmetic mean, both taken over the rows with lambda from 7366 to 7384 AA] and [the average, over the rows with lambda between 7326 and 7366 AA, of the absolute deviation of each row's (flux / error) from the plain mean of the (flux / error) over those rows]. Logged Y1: 9.0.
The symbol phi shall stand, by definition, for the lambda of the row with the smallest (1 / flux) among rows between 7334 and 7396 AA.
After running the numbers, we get 7342.5 AA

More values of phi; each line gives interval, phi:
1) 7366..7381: 7370.0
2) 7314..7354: 7342.5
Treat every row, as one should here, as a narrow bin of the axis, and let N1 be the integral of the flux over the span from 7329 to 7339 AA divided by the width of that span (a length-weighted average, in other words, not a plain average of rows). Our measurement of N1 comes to 56.6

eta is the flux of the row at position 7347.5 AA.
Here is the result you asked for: 55.8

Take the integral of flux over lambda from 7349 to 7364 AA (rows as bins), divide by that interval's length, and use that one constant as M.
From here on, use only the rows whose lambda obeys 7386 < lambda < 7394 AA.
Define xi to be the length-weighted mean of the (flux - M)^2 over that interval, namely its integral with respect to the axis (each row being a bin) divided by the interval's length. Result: 14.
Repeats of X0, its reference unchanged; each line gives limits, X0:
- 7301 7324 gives 7317.5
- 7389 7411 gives 7405.0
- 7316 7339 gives 7330.0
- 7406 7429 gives 7427.5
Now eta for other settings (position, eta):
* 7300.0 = 48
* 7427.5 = 56.9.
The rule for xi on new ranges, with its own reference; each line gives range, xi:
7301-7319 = 18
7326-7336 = 19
